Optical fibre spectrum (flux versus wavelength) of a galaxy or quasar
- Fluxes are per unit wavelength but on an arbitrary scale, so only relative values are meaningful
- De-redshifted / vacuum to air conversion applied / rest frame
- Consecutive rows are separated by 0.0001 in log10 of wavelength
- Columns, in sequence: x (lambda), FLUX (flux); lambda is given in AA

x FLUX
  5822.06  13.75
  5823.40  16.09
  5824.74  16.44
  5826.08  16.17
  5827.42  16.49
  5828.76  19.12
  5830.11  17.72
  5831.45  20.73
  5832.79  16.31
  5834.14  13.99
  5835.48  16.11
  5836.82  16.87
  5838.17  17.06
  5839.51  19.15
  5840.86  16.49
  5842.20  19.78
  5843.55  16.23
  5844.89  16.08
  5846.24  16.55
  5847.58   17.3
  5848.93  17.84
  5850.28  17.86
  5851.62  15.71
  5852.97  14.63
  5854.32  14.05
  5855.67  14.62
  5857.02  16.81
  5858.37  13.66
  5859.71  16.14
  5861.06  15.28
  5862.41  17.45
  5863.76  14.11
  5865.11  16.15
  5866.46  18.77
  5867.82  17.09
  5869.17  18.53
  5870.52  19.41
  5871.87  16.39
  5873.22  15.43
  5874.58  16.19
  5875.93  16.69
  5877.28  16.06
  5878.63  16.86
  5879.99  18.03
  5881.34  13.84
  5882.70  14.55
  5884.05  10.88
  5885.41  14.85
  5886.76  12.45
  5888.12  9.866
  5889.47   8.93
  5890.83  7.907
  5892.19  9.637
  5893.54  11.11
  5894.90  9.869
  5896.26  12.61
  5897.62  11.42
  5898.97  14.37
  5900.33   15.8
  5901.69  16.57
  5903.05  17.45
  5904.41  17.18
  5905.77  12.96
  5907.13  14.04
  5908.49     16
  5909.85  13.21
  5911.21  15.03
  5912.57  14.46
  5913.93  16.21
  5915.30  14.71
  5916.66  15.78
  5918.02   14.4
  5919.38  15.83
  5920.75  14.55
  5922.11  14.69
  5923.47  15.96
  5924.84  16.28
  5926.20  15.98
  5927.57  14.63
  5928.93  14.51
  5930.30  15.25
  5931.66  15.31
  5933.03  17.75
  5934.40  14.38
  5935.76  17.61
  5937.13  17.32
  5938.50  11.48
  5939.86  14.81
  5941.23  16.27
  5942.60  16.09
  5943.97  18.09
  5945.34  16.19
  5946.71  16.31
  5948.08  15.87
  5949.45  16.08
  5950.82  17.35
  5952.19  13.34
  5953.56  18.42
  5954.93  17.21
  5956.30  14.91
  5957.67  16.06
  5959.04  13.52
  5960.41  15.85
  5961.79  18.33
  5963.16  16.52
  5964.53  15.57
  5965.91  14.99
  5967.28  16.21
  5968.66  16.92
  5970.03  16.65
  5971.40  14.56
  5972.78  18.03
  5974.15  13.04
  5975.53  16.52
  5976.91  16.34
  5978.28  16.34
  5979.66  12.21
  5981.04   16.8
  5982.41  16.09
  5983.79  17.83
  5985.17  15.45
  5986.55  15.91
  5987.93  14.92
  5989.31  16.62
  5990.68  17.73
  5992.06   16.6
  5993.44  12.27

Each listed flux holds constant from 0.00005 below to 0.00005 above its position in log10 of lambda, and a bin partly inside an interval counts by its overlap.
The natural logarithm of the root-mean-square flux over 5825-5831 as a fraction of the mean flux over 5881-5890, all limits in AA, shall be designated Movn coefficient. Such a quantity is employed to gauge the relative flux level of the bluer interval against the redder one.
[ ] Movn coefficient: 0.36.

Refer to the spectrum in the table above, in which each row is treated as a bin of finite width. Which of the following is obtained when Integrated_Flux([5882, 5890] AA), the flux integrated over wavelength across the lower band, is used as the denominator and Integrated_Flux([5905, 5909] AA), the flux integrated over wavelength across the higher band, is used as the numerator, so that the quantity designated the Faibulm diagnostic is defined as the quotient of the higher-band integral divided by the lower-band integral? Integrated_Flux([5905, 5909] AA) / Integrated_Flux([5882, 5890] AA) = 0.60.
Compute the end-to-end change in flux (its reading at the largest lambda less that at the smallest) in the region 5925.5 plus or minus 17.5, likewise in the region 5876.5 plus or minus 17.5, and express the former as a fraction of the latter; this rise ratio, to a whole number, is 0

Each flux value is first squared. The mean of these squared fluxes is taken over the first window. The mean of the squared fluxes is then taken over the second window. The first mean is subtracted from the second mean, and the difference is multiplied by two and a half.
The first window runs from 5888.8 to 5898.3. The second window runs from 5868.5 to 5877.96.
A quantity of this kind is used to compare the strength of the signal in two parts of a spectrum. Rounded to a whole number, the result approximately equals 457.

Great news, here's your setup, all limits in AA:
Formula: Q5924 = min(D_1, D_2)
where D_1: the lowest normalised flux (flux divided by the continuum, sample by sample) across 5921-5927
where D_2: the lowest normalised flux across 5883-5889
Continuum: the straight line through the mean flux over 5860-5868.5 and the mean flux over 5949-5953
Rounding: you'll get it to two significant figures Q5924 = 0.61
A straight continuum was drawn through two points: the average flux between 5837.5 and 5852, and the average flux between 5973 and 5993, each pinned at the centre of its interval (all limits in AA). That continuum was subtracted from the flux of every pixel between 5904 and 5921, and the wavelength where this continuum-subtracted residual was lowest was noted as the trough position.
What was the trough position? 5905.77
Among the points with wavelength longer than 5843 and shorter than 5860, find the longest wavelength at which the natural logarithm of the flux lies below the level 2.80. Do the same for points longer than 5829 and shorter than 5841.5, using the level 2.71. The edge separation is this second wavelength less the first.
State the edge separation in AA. -25.6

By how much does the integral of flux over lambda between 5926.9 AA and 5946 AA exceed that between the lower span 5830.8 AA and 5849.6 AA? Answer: -23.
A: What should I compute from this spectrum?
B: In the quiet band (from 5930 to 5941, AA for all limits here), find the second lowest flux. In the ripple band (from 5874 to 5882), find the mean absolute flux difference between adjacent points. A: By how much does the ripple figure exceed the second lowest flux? -12.9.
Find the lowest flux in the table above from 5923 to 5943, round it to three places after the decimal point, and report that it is 11.480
